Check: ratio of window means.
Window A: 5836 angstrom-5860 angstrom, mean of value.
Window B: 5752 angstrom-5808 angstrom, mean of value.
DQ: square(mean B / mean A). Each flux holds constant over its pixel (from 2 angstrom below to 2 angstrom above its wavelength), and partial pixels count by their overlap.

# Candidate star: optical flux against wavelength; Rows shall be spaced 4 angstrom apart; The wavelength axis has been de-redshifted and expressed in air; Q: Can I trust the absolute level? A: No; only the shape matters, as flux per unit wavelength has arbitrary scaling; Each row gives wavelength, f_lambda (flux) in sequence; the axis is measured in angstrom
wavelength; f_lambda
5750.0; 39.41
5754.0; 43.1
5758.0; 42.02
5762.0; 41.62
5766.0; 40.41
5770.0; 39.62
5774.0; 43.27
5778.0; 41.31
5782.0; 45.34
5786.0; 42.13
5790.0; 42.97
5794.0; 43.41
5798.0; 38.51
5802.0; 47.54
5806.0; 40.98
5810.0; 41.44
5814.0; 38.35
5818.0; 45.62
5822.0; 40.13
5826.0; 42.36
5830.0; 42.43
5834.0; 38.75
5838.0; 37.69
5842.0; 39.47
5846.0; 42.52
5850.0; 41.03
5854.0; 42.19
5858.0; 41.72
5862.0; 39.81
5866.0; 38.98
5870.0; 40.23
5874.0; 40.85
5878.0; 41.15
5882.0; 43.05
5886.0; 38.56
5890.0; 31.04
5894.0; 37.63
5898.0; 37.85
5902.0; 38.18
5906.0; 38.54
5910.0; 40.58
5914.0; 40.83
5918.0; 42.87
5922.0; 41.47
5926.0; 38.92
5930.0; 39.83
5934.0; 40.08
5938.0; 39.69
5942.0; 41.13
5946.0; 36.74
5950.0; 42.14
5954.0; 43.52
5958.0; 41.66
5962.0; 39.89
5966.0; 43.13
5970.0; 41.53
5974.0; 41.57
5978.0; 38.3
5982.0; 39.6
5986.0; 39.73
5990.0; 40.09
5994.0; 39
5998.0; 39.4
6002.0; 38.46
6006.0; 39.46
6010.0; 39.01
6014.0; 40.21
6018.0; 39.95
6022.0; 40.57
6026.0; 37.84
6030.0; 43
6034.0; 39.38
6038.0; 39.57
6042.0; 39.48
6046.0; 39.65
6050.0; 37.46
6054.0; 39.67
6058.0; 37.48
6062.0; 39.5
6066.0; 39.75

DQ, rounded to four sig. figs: 1.077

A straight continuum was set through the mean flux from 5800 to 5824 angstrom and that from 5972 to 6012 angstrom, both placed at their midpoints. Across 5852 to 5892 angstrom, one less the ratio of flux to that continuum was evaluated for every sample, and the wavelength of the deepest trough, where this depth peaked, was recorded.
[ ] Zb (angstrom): 5890.0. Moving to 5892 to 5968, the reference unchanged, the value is 5946.0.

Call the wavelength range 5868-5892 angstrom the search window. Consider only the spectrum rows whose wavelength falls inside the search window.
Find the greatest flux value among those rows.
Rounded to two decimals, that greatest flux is 43.05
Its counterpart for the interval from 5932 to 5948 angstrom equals 41.13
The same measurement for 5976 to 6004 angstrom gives 40.09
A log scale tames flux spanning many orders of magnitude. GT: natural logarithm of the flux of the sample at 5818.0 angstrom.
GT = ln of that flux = 3.82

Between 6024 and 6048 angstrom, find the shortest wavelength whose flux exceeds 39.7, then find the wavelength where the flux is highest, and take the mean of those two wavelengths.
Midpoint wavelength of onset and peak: 6030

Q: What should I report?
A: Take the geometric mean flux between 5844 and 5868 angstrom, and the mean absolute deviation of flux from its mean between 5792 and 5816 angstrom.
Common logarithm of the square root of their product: 1.01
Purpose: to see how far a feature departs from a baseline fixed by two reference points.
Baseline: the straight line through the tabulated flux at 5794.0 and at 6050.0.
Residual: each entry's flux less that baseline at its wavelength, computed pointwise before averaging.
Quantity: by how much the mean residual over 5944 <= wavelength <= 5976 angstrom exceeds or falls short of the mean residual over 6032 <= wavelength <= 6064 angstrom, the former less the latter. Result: 0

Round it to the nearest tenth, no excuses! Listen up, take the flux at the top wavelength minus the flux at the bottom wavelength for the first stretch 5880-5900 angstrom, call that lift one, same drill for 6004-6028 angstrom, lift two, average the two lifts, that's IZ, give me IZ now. -3.4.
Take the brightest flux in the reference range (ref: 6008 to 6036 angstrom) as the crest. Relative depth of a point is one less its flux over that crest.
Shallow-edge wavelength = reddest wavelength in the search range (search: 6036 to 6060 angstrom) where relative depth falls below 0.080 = 6054.0 angstrom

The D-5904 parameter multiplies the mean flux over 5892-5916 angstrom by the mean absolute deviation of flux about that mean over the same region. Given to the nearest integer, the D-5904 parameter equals 46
